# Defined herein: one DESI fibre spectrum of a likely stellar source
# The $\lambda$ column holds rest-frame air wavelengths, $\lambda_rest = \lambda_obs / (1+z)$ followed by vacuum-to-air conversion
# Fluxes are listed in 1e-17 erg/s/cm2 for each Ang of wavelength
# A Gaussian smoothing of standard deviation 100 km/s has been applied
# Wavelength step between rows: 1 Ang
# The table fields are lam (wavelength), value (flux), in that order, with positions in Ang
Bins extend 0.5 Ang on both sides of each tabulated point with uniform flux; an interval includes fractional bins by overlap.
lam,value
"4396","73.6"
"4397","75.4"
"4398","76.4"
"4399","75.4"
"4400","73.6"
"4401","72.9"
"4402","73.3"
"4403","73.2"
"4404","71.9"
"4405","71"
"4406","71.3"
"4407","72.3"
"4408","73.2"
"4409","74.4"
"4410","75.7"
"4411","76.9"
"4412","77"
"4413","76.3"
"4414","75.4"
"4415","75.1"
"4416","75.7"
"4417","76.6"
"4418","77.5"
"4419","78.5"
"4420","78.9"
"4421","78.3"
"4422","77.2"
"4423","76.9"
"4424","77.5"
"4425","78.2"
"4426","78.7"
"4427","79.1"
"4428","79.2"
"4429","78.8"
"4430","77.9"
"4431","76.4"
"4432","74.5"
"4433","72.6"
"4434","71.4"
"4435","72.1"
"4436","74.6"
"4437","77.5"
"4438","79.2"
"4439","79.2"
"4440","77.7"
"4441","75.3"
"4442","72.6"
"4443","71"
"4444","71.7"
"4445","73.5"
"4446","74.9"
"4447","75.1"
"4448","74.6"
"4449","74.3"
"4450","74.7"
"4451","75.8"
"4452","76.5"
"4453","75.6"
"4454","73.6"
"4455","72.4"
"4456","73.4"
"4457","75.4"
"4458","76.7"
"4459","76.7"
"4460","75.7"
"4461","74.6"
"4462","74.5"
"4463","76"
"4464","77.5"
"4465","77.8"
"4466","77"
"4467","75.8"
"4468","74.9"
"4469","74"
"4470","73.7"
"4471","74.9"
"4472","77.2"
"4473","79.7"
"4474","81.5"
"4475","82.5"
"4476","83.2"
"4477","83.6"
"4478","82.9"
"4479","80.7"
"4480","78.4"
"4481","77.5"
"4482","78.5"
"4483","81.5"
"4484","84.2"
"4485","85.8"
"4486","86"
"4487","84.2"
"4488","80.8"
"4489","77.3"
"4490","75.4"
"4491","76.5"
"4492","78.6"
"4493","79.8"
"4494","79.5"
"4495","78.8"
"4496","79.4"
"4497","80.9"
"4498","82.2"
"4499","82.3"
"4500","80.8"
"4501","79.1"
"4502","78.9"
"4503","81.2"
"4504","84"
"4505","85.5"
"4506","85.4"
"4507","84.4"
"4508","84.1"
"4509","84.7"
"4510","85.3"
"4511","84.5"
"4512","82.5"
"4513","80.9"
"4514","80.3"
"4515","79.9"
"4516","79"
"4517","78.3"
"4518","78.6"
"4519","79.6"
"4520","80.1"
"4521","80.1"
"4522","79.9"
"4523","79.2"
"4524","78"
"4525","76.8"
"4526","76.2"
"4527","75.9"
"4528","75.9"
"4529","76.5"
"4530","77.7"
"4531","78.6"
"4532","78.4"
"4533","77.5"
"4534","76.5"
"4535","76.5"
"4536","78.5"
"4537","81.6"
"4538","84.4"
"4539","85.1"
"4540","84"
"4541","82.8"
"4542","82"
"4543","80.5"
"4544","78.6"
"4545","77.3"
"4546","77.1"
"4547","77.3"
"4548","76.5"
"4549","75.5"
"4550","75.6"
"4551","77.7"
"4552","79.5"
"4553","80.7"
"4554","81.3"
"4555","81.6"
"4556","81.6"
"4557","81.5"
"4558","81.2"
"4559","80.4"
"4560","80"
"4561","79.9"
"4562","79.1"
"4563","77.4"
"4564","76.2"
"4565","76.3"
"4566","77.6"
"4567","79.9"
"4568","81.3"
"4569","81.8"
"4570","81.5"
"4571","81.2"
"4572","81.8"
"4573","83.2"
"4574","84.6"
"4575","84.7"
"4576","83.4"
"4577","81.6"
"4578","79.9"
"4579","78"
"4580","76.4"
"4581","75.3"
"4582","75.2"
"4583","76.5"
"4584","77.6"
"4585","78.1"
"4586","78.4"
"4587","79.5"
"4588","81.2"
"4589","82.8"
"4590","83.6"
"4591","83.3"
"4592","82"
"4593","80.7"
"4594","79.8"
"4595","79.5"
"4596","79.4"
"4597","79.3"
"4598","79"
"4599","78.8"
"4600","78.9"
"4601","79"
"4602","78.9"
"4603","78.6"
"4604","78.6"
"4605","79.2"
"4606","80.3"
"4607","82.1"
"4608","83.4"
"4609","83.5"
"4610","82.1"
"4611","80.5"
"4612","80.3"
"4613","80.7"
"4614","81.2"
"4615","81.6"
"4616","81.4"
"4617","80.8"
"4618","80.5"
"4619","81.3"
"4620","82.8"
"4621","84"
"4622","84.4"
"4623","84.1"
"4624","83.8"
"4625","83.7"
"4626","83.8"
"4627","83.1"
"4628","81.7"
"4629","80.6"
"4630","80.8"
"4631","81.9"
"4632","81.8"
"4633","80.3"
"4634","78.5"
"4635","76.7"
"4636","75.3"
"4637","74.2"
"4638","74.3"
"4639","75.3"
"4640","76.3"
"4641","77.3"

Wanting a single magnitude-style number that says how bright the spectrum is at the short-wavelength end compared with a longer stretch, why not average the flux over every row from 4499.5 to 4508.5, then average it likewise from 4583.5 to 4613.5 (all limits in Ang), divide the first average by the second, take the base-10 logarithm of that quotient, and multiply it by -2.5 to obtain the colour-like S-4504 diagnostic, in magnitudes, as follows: -0.031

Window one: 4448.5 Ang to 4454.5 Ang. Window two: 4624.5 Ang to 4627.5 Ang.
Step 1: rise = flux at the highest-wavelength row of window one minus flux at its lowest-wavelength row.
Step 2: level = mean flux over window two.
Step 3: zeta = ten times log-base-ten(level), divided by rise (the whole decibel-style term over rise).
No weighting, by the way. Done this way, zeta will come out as -27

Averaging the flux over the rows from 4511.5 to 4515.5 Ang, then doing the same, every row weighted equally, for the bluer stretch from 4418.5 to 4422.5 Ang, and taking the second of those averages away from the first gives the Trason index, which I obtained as 3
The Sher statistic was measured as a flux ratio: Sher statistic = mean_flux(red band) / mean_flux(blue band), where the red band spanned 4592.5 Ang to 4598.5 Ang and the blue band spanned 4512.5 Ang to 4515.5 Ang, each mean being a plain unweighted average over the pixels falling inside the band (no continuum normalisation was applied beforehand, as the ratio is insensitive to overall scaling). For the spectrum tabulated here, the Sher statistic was 0.99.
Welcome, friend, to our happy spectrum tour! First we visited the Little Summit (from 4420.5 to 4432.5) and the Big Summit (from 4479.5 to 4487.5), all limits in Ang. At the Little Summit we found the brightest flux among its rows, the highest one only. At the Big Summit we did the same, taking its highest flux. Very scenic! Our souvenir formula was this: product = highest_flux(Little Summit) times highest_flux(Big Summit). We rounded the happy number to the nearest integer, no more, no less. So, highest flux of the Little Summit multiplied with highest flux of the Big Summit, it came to 6811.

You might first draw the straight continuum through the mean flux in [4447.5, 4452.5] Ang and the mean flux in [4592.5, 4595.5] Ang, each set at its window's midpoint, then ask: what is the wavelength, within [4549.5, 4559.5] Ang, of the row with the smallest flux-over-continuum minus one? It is 4550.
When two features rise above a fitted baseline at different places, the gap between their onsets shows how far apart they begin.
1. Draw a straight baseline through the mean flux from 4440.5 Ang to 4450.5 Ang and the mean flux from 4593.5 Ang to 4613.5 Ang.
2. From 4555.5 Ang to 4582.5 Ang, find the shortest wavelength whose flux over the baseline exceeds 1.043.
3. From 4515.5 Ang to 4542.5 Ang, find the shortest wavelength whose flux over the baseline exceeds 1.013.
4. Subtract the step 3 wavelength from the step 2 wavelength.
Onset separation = 40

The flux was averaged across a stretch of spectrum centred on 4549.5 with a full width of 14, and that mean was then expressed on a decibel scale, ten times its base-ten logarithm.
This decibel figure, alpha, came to 19.0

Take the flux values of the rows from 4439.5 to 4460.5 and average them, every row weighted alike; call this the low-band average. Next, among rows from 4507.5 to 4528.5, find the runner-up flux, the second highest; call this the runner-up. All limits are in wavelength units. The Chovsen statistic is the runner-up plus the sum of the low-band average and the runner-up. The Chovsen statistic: 244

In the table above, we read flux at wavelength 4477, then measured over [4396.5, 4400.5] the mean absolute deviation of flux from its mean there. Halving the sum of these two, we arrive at 42.2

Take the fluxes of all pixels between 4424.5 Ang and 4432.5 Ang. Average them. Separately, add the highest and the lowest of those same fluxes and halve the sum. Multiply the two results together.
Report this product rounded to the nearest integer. 5983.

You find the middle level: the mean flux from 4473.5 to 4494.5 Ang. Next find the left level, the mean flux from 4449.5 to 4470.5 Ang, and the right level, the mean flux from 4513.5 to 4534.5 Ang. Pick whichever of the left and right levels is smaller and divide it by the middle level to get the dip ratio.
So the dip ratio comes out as 0.932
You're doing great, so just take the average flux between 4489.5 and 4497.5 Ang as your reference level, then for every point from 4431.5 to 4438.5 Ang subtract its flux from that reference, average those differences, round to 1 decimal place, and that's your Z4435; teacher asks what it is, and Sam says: 4.1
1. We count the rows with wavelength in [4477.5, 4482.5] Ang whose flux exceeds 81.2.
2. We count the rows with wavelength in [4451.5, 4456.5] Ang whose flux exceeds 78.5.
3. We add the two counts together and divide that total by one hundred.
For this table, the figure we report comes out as 0.010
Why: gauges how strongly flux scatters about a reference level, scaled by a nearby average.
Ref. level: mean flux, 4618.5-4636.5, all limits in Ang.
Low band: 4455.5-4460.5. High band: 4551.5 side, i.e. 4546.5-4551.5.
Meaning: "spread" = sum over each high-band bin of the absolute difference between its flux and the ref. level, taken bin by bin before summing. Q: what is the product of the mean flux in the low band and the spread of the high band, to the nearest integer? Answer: 1916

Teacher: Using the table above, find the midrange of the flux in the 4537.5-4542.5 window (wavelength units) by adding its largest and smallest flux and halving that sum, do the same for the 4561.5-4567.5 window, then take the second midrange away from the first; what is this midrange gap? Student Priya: 5.5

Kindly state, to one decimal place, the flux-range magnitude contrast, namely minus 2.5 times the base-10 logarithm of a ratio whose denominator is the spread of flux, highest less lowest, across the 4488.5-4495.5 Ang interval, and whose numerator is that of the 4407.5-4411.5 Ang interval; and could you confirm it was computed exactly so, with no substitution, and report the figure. 0.2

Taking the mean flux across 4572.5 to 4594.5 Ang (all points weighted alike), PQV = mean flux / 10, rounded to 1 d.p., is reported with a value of 8.0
